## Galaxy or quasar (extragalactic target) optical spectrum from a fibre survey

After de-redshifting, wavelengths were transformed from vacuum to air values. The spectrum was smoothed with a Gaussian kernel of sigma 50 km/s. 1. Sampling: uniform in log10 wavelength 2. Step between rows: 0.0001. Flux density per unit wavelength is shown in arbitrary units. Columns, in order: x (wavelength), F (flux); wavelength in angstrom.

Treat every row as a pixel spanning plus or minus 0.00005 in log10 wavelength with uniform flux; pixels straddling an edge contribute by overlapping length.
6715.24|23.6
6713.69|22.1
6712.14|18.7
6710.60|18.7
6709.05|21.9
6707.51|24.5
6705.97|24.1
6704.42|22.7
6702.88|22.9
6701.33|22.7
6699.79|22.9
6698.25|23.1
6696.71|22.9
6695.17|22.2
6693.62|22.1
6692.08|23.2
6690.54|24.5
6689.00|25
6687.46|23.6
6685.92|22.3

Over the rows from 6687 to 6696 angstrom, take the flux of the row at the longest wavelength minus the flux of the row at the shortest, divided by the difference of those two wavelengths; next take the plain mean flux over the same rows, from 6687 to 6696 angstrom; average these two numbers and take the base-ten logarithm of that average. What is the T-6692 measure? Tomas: 1.065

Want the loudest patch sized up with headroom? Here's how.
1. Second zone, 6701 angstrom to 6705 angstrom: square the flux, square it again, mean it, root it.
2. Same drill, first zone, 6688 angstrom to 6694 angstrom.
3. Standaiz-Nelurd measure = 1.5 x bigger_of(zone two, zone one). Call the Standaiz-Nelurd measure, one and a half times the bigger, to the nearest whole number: 848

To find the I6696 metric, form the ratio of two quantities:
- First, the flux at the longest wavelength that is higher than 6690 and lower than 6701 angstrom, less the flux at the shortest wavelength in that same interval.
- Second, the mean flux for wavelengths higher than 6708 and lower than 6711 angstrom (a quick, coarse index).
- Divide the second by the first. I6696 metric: -13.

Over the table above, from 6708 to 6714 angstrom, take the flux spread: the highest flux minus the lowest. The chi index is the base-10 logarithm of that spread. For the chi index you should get 0.5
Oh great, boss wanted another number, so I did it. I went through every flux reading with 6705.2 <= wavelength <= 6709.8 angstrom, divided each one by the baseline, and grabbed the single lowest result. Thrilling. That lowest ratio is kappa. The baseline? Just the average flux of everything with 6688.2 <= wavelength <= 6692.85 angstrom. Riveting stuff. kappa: 0.90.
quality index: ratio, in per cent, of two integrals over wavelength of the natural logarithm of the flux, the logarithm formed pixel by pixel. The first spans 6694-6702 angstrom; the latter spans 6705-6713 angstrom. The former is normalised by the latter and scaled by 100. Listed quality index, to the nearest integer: 102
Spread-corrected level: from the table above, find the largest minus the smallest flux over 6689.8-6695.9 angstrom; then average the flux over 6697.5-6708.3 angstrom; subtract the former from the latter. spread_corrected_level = 20.9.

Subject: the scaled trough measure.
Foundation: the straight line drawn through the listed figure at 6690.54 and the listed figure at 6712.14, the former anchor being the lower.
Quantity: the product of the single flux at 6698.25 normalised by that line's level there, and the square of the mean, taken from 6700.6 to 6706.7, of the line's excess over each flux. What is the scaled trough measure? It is 5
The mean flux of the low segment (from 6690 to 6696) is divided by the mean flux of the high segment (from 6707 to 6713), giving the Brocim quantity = 1.10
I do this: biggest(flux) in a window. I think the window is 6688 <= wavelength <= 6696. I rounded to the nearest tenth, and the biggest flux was 25.0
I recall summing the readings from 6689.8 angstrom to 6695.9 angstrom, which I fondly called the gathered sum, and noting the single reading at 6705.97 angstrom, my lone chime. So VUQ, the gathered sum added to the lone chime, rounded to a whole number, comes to 116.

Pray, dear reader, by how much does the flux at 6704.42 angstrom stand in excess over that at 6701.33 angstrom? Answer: 0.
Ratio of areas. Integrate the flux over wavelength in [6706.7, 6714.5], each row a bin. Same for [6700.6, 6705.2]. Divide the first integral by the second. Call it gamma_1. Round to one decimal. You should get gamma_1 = 1.6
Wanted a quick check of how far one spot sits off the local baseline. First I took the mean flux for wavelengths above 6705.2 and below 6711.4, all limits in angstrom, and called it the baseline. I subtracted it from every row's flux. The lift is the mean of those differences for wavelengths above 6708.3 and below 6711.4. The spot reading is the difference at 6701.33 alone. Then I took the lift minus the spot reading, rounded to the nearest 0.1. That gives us -2.4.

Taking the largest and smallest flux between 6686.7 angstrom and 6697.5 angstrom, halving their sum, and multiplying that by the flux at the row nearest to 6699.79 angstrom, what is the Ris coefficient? 539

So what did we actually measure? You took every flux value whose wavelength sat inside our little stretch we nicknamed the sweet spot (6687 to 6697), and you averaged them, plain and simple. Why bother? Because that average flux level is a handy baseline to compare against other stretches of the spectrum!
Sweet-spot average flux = 23.4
